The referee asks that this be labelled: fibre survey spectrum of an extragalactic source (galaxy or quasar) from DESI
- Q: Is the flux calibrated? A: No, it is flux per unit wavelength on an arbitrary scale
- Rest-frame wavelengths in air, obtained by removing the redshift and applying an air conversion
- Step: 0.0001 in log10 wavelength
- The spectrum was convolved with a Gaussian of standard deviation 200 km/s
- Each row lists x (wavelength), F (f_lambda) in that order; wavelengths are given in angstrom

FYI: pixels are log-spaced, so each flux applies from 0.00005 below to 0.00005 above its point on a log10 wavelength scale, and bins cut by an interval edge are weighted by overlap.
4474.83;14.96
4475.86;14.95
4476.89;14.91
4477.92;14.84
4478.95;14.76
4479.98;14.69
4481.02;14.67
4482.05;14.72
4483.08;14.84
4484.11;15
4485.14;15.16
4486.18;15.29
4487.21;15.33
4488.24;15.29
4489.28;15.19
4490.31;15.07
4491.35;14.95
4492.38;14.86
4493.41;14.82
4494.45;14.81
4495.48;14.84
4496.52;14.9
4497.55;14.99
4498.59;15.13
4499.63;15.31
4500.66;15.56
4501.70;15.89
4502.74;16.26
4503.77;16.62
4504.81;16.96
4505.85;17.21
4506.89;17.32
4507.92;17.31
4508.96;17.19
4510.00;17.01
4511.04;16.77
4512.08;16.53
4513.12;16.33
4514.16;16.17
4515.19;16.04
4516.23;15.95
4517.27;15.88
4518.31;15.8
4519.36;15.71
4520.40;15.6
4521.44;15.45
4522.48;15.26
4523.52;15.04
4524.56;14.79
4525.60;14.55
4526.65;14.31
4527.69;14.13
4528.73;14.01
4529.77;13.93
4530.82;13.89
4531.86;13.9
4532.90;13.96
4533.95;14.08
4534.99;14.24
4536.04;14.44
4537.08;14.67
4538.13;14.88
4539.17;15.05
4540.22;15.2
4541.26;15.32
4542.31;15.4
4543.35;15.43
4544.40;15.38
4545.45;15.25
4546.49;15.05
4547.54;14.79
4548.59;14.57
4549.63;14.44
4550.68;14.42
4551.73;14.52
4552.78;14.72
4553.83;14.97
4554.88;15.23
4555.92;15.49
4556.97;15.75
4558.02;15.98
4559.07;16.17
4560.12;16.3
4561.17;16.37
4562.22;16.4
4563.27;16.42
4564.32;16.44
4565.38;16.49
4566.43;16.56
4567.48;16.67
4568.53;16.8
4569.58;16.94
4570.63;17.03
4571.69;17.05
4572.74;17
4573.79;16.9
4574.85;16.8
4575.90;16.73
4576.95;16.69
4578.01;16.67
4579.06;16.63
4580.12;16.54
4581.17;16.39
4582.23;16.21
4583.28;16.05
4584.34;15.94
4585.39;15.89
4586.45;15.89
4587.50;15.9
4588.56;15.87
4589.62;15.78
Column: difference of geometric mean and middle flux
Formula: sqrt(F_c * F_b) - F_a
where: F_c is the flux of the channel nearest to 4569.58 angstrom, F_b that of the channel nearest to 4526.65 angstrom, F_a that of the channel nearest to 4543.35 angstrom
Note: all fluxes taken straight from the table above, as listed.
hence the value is 0.1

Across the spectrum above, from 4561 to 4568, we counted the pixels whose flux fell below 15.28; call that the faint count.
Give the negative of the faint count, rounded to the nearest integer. 0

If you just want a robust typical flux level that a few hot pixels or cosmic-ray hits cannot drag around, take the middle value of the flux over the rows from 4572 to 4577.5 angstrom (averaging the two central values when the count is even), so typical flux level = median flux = 16.8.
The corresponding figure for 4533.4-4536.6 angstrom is 14.2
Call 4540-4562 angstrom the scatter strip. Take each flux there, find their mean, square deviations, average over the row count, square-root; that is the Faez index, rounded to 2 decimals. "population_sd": 0.58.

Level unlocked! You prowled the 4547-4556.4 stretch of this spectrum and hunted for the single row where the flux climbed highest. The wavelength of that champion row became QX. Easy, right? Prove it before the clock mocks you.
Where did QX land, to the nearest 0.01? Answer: 4555.92 angstrom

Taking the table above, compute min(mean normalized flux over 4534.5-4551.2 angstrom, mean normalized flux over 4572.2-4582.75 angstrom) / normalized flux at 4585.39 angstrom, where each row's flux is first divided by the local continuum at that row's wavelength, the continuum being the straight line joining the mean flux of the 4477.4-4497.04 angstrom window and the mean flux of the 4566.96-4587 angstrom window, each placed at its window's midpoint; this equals 0.98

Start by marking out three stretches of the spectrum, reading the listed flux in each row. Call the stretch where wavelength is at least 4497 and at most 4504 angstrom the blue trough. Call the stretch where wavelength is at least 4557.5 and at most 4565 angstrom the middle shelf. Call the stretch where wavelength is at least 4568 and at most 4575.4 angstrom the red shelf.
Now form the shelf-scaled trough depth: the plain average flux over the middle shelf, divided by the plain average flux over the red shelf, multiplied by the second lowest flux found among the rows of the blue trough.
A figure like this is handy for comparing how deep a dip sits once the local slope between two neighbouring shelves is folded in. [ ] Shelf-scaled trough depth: 14.6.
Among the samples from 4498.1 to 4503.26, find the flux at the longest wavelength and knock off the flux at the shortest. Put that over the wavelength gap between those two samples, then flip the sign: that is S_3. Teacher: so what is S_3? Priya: -0.27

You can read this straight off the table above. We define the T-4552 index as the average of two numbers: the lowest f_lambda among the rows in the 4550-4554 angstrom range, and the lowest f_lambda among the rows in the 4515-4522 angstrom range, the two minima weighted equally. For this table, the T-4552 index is 14.9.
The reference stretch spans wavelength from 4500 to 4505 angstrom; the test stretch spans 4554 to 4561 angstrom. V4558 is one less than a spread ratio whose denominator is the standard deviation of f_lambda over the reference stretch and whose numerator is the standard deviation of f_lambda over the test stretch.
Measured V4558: -0.3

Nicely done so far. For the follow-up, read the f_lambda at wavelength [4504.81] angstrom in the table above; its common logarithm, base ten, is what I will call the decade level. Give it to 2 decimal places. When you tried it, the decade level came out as 1.23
